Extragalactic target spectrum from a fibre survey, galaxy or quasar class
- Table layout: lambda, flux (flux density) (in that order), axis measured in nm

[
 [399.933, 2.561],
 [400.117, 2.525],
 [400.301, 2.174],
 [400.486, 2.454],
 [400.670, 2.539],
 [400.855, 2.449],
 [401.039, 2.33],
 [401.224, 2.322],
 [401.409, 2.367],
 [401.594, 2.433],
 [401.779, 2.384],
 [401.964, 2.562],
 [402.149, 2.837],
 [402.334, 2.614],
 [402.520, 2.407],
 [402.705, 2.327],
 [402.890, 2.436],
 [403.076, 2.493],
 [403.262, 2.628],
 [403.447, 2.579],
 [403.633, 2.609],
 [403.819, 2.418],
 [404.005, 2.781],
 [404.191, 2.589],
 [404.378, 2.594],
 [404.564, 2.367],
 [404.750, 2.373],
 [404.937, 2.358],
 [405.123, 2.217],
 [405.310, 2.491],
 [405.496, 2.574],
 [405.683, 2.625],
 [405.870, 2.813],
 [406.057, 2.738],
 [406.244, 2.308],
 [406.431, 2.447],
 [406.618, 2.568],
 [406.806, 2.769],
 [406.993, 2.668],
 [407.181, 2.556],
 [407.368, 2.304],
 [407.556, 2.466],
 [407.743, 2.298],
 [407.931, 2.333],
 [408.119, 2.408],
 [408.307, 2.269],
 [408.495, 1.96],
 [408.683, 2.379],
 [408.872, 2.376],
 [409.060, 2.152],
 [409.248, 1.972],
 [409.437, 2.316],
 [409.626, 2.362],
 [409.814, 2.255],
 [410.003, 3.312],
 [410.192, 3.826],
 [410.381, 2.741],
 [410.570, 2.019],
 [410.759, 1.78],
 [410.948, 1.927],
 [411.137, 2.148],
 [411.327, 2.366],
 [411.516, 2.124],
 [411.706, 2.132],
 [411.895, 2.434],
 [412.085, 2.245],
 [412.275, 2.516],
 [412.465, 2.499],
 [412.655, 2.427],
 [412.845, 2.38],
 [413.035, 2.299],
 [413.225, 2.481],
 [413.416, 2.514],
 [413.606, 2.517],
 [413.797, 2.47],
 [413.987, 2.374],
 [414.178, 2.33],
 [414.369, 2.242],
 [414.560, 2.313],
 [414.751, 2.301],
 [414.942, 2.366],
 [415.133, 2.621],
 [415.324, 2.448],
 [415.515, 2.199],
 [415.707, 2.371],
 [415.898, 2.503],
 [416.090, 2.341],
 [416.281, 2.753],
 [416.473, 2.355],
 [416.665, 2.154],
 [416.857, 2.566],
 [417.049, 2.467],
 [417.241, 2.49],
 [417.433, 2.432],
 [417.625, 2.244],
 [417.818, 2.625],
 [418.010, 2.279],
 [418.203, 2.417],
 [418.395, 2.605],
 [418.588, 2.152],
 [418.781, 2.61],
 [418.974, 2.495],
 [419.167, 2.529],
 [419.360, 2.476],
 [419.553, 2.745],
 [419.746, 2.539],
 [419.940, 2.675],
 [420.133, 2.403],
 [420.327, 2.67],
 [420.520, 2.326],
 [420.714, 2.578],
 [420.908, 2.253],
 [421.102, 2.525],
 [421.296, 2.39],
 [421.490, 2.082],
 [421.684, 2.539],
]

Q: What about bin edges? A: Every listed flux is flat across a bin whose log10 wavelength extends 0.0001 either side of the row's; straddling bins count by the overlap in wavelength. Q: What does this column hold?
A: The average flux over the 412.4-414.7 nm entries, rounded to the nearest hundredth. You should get 2.40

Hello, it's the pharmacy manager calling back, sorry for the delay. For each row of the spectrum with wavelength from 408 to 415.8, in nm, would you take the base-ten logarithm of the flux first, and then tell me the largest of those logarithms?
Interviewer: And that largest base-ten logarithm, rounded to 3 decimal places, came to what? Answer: 0.583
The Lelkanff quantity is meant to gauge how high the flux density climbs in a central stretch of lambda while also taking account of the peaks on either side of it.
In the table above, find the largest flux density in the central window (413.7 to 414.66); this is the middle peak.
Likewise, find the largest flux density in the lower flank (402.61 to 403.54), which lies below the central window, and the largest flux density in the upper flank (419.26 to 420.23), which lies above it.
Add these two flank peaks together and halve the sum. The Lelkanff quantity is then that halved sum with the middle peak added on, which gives 5.16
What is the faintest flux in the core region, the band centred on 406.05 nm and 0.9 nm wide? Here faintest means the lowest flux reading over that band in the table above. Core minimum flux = 2.308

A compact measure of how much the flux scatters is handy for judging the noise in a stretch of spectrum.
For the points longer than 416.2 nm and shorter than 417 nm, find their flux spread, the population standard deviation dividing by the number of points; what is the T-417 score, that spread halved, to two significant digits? 0.11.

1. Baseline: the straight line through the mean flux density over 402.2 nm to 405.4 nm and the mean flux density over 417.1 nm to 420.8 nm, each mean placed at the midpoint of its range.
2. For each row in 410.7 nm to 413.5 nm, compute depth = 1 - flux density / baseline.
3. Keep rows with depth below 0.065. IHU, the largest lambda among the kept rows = 413.416 nm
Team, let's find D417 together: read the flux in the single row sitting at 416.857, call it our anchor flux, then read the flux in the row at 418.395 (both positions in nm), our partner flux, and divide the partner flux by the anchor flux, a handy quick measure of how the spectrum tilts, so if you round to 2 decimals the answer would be 1.02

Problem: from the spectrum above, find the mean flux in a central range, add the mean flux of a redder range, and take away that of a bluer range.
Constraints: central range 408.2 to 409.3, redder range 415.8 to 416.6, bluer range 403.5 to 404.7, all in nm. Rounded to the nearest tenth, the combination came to 2.1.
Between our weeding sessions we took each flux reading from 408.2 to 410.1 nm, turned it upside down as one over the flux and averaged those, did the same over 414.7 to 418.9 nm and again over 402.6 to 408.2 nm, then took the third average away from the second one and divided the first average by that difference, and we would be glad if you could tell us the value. 32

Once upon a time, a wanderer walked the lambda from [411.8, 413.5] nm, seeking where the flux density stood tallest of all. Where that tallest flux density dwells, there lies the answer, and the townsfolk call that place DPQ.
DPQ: 412.275 nm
